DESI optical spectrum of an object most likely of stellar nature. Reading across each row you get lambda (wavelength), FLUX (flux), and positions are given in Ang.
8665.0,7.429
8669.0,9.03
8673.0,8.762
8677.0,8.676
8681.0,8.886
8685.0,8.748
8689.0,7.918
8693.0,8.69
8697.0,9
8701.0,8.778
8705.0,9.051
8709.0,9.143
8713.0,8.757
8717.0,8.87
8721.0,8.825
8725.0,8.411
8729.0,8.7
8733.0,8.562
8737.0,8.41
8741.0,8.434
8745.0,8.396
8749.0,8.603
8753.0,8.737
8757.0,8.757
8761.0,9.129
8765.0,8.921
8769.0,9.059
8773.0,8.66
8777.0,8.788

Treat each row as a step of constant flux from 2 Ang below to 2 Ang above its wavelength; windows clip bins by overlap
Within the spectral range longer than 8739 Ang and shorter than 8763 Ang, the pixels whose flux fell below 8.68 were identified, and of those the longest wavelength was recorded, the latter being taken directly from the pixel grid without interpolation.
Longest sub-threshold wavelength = 8749.0 Ang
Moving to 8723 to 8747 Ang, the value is 8745.0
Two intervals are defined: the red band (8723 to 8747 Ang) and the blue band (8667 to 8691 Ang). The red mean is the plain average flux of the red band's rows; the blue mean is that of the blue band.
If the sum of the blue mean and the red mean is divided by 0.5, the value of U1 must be 34.3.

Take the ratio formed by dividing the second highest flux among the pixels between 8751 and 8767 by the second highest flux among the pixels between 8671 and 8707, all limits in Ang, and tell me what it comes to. 0.99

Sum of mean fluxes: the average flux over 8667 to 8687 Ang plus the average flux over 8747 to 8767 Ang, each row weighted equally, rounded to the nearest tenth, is 17.6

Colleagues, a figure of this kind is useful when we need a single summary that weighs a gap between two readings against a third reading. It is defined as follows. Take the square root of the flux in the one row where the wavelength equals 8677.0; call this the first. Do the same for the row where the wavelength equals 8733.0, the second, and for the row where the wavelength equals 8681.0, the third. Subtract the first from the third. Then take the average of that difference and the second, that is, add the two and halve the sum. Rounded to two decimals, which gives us 1.48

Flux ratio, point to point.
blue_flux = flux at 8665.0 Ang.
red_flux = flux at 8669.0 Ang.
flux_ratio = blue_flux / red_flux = 0.82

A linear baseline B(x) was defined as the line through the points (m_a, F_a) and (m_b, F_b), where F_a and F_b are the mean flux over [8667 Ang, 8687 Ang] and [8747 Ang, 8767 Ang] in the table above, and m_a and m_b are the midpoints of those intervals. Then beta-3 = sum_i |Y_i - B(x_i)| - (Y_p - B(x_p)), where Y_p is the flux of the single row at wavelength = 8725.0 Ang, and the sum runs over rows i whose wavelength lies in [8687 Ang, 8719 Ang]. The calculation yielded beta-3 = 2.33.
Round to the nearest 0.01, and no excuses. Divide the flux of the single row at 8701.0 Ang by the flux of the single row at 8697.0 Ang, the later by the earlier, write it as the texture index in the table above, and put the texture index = 0.98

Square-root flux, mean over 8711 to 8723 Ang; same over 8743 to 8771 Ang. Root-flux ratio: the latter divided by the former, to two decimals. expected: 1.00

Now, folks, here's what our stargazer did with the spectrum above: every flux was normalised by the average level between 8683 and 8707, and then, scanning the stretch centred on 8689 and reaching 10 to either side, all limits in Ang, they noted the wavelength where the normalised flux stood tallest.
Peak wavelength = 8697.0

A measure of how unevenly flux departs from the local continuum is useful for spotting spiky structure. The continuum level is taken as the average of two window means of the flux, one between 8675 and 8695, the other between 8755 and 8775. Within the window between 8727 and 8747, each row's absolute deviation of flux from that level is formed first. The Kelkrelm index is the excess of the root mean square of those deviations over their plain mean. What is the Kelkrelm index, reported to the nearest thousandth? 0.026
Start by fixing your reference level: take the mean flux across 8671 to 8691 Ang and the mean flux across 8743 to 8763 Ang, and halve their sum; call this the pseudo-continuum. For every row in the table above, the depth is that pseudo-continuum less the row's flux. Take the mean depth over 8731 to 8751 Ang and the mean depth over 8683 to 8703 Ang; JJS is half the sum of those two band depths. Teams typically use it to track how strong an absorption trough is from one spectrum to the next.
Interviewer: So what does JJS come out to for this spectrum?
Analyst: 0.11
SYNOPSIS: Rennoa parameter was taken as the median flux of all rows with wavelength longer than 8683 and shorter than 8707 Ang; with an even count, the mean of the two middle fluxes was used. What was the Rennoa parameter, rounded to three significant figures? 8.76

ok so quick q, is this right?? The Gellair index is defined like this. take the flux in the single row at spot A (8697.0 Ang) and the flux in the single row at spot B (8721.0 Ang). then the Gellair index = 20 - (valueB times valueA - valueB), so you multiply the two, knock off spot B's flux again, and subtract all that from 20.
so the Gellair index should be -51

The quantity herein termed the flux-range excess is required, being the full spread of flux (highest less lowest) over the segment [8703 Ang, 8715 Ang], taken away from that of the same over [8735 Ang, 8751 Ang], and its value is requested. -0.18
